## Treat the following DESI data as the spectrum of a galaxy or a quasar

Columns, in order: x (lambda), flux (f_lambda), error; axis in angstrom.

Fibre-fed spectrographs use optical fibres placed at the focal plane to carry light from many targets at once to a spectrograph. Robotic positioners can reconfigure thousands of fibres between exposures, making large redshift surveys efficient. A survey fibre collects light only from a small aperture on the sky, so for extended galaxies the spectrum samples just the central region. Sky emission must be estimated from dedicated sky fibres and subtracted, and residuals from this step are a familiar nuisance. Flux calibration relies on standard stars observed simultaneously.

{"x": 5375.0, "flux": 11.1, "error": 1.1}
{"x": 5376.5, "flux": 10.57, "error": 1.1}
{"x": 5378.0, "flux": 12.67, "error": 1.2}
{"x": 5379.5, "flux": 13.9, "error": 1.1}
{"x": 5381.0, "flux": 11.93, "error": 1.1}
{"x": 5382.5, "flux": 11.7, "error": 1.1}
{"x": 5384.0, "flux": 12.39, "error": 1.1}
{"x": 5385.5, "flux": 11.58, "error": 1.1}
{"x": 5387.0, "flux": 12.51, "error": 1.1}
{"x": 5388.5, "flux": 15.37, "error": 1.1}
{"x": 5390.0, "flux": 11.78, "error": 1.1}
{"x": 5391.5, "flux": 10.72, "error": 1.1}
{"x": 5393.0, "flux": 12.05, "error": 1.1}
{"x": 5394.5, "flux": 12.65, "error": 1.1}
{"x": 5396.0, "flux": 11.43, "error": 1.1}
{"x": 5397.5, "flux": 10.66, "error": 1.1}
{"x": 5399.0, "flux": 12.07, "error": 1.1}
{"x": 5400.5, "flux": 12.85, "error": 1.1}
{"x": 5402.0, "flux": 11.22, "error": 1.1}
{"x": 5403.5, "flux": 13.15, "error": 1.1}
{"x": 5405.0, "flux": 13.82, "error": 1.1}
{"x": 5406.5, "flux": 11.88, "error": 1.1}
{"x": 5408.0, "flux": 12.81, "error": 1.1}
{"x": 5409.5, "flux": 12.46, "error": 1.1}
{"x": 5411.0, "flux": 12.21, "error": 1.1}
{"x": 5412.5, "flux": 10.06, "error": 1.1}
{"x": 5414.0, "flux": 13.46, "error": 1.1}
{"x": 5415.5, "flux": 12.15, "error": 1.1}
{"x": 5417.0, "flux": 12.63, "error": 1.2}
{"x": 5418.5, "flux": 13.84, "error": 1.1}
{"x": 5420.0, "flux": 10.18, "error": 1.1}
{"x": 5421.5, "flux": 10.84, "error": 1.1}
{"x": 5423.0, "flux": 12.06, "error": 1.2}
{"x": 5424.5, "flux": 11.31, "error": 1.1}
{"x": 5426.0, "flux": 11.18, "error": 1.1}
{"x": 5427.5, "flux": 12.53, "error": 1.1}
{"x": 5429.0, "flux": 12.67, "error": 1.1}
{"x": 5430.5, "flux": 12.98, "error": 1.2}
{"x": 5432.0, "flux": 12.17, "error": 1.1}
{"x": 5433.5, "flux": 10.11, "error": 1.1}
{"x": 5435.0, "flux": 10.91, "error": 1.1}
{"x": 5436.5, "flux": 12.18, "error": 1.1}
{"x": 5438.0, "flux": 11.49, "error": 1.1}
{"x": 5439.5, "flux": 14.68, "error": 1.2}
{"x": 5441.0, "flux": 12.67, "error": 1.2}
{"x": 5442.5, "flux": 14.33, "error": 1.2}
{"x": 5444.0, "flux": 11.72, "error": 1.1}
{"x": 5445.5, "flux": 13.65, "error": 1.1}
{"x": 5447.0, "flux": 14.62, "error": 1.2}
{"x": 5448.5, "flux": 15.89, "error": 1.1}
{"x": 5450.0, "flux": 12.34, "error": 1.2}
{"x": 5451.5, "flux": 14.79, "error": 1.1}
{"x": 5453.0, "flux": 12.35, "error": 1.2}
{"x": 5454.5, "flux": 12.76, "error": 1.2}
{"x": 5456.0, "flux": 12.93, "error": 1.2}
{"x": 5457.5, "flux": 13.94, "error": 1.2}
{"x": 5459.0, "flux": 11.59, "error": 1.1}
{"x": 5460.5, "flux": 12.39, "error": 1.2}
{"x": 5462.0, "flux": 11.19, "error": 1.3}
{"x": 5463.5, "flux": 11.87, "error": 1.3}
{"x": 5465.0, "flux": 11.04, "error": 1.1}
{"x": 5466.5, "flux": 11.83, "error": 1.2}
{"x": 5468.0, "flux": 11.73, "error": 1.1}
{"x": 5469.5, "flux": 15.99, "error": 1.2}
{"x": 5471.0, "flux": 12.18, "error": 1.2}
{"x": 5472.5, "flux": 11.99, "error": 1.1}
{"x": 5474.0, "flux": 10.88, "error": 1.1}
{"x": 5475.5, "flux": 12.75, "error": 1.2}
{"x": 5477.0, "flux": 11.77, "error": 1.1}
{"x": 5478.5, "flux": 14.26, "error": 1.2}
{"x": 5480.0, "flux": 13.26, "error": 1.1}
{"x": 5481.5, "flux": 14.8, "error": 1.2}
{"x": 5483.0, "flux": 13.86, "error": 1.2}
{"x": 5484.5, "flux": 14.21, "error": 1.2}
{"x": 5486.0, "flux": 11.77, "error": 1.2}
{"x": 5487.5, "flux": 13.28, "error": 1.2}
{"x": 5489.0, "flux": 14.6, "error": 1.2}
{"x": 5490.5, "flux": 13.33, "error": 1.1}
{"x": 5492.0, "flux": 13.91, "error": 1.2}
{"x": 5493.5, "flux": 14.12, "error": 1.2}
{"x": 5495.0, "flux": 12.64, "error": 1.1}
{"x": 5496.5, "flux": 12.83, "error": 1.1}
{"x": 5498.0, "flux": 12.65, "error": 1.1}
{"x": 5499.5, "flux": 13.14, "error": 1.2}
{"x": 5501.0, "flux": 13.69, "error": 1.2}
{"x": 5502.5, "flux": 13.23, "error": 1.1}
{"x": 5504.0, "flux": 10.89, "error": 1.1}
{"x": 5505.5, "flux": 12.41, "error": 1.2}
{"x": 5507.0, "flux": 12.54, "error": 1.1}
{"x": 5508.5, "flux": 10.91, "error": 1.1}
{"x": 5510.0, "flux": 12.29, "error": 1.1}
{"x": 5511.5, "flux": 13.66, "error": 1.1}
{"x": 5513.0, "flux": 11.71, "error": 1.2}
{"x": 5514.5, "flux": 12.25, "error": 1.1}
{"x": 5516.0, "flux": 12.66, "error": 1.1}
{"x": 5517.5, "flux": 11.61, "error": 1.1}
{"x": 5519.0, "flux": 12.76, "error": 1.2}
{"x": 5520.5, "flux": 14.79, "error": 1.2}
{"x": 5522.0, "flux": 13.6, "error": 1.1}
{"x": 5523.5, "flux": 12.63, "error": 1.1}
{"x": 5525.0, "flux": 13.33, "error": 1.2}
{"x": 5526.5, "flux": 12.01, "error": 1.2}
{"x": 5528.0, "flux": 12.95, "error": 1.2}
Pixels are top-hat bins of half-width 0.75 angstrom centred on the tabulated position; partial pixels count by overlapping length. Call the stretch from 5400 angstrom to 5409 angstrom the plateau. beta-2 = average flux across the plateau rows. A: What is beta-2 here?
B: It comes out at 12.6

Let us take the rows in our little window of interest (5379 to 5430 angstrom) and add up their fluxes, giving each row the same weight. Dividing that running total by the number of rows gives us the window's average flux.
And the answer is 12.2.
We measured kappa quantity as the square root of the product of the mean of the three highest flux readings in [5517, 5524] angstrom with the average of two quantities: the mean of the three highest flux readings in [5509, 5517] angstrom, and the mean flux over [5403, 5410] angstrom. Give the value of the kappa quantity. 13.3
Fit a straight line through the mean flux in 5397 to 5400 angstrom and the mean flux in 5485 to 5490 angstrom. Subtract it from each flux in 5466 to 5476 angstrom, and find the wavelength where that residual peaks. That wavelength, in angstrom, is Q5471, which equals 5469.5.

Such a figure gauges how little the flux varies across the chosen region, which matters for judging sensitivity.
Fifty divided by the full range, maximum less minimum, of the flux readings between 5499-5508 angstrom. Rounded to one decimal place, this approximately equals 17.9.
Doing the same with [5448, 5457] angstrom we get 14.1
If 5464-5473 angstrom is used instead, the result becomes 10.1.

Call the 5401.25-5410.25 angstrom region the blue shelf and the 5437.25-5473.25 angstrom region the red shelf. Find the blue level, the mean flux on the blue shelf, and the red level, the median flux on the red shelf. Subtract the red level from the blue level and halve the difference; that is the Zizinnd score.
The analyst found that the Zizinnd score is 0.09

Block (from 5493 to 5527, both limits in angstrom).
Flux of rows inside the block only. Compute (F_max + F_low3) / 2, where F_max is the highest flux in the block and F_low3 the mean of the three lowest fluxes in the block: 13.0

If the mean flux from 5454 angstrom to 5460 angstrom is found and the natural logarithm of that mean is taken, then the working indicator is 2.55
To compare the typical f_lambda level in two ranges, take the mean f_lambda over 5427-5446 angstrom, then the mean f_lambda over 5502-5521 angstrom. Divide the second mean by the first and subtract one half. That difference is 0.50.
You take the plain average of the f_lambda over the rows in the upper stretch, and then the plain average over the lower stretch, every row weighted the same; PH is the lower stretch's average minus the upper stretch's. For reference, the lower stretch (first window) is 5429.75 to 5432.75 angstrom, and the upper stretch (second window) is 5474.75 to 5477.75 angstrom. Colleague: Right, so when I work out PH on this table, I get 0.3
